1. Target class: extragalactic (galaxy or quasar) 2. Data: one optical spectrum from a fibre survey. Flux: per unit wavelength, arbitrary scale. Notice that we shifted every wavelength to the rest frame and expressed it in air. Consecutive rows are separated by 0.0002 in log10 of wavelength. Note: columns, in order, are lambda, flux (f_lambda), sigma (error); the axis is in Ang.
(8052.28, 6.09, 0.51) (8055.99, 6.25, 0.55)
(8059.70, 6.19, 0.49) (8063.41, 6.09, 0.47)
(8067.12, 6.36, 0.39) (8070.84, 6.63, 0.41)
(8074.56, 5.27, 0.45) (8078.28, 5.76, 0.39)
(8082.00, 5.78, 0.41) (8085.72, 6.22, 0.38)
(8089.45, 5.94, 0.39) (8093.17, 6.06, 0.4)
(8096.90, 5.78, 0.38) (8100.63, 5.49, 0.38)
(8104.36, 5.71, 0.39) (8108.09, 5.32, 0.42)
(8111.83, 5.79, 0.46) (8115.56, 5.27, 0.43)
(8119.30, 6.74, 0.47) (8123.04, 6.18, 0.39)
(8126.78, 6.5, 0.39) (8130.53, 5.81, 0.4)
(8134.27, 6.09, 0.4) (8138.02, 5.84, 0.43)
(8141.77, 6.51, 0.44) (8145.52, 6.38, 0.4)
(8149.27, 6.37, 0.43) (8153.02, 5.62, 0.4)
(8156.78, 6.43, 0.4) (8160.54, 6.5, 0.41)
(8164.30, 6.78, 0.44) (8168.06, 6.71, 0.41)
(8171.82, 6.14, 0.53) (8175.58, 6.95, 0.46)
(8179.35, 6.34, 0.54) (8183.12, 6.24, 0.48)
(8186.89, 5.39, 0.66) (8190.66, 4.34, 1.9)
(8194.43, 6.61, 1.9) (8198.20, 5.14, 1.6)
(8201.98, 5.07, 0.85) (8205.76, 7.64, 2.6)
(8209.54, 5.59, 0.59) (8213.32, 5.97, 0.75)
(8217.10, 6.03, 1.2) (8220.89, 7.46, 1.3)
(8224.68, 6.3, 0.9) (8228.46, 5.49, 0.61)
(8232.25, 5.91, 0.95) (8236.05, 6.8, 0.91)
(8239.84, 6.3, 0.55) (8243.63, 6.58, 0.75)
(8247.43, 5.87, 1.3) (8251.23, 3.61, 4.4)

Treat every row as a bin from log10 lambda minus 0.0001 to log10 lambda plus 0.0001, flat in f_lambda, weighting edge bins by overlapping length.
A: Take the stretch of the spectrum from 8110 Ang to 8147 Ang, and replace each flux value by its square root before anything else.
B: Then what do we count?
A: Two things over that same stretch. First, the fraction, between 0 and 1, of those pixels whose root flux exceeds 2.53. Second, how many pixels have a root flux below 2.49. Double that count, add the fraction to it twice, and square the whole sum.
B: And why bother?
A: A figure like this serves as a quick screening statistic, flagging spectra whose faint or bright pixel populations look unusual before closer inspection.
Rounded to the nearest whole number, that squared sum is 159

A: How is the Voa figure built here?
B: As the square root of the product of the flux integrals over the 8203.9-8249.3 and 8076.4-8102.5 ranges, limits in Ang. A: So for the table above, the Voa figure 210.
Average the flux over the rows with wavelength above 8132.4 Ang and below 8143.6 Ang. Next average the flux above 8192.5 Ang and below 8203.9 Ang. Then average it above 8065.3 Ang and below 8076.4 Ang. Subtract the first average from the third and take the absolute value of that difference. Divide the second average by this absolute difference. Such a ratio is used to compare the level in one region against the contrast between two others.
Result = 93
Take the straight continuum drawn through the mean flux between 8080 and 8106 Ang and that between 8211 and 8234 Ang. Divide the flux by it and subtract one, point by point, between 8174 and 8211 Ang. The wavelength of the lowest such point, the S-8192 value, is 8190.66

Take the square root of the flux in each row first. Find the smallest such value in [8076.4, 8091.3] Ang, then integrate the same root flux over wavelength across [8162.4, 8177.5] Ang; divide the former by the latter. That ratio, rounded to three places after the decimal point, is 0.062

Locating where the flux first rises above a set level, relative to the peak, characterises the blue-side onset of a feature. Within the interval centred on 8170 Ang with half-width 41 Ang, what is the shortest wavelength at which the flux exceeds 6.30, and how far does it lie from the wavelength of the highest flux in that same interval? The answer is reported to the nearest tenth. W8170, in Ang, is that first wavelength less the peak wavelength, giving -64.0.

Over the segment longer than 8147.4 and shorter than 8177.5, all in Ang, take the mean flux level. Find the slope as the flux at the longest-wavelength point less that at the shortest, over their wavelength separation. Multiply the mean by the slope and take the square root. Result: 0.38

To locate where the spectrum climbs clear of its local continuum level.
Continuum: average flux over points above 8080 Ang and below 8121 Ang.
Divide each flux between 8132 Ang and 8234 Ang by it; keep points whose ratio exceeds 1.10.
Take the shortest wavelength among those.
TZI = 8141.77 Ang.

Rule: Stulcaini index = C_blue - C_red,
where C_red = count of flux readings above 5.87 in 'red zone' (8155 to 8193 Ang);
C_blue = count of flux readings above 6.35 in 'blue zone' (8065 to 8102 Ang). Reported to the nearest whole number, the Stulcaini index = -6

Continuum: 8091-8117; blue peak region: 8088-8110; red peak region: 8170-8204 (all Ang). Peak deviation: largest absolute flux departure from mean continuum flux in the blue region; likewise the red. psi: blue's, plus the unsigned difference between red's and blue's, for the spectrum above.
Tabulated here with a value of 1.3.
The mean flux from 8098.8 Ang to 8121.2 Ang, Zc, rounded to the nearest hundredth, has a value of 5.72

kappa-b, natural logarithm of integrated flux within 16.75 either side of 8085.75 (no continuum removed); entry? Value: 5.3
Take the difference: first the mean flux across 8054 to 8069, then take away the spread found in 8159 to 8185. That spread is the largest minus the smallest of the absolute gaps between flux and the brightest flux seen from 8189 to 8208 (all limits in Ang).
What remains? 5.41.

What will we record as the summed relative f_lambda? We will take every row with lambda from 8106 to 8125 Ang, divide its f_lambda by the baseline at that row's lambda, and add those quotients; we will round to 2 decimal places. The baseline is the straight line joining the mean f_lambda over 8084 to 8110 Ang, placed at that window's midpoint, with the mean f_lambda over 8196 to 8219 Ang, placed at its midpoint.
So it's 5.04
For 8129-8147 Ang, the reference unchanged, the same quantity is 5.25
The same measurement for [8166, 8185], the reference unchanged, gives 5.51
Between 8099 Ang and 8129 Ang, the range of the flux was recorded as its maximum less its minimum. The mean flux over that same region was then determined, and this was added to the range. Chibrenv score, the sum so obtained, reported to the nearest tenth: 7.3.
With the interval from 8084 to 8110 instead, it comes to 6.7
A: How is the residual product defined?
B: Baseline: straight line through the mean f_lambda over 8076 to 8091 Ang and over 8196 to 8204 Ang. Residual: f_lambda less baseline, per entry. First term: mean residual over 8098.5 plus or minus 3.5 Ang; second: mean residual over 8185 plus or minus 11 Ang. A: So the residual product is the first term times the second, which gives -0.1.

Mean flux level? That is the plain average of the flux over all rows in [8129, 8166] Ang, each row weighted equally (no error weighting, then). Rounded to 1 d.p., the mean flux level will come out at 6.2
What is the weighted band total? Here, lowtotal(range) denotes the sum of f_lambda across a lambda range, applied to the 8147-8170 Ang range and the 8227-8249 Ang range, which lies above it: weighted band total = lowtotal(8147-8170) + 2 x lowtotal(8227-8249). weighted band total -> 112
